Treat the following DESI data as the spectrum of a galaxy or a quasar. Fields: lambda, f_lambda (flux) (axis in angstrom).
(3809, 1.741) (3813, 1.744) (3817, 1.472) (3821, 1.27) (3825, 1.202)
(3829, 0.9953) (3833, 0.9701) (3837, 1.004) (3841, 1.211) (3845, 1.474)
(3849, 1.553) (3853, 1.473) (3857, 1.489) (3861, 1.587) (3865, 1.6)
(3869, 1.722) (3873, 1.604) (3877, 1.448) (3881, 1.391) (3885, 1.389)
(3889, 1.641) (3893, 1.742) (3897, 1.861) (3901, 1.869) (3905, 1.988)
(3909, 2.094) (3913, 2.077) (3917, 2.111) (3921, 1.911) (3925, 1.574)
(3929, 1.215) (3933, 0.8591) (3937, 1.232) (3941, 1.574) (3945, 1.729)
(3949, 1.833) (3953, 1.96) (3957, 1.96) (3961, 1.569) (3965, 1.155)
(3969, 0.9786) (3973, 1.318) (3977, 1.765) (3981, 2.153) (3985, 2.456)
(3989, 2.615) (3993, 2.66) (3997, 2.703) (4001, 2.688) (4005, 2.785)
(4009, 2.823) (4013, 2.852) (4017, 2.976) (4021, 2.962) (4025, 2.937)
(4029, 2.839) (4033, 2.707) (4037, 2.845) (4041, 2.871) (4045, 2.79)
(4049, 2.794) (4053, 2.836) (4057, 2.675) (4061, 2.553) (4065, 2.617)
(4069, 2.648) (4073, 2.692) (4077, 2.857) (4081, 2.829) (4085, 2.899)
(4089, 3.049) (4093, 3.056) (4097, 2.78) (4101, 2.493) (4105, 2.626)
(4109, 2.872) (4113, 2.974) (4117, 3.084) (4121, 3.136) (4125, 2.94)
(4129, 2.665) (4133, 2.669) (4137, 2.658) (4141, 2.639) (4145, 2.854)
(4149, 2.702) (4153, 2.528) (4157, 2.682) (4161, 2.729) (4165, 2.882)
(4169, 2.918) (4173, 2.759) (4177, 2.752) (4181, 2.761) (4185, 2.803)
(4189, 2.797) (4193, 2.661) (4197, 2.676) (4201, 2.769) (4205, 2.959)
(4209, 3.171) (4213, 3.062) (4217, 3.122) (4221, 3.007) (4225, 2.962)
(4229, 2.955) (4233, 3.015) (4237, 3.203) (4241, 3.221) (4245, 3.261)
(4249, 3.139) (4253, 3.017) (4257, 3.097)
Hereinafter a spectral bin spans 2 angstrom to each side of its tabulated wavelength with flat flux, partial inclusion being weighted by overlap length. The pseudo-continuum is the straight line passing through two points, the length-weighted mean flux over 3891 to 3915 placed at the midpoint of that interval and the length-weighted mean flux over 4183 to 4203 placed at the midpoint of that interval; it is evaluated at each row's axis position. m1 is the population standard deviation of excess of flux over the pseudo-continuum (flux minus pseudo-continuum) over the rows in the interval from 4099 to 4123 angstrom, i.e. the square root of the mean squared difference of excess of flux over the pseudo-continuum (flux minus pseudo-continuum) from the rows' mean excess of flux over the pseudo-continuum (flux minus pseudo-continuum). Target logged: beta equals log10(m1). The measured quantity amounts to -0.67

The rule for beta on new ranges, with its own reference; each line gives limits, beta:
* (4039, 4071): -0.89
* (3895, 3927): -0.76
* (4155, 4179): -1.09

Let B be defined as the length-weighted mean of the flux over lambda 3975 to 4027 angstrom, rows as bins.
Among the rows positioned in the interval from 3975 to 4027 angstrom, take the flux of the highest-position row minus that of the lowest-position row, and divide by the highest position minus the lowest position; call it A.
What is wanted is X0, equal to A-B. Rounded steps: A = 0.0244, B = 2.6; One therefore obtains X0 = -2.6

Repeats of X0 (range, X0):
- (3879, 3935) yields -1.7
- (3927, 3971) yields -1.5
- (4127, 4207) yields -2.7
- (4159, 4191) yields -2.8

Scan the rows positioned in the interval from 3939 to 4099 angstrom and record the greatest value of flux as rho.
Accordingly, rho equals 3.056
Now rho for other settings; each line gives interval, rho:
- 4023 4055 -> 2.937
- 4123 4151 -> 2.94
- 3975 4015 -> 2.852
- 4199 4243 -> 3.221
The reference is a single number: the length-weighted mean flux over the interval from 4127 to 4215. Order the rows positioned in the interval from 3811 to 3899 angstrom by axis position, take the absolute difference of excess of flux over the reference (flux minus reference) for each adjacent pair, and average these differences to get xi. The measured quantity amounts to 0.119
